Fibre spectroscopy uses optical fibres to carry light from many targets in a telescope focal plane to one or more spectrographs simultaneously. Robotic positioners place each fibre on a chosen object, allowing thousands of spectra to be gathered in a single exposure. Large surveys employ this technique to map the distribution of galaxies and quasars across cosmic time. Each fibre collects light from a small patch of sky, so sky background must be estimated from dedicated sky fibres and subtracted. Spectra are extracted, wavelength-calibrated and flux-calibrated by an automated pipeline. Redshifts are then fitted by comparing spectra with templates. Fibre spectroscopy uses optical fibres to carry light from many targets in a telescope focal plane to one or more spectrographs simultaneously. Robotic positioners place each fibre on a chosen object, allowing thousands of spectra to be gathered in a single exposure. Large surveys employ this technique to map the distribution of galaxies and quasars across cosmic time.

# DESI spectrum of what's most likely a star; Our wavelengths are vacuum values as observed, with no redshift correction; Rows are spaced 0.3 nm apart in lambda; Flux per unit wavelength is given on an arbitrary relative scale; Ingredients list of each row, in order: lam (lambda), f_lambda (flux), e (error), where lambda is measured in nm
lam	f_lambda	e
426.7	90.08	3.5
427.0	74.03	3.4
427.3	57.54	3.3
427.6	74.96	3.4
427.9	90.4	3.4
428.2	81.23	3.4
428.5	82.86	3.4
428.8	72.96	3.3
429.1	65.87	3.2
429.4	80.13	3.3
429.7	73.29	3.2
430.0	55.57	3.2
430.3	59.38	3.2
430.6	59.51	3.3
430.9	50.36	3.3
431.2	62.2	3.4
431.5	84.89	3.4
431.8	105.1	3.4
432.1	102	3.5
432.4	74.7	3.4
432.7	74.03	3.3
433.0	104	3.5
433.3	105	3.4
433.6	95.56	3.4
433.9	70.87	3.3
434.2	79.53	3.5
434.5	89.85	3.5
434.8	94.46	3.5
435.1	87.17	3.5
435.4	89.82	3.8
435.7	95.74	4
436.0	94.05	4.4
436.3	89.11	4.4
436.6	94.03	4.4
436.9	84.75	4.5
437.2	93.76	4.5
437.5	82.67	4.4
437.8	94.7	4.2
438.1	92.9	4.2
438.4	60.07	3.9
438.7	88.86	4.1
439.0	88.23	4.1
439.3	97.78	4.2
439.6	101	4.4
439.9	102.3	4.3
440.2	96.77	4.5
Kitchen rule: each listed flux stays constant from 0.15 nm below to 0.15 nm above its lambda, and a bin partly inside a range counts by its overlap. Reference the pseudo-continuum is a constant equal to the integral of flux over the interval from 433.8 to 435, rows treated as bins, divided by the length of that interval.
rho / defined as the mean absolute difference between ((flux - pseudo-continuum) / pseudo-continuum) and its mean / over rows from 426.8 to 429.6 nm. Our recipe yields 0.085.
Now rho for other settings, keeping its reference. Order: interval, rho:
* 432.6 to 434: 0.165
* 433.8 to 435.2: 0.087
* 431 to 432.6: 0.169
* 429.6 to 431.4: 0.061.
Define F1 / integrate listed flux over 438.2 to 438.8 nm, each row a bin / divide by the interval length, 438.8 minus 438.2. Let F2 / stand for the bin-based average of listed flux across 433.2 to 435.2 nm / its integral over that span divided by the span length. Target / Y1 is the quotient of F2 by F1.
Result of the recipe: 1.18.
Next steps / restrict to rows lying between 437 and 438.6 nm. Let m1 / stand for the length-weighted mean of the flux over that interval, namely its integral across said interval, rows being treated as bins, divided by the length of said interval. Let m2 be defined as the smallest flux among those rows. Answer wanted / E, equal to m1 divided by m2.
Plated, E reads 1.41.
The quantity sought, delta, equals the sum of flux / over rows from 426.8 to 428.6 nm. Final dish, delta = 461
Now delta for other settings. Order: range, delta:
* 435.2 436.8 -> 463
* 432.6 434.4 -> 529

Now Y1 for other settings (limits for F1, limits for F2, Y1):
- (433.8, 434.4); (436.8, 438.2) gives 1.17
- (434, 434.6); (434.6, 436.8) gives 1.11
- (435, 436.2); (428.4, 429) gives 0.83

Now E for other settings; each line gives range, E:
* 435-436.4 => 1.05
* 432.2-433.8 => 1.22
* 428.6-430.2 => 1.25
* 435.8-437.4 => 1.07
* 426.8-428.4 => 1.33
